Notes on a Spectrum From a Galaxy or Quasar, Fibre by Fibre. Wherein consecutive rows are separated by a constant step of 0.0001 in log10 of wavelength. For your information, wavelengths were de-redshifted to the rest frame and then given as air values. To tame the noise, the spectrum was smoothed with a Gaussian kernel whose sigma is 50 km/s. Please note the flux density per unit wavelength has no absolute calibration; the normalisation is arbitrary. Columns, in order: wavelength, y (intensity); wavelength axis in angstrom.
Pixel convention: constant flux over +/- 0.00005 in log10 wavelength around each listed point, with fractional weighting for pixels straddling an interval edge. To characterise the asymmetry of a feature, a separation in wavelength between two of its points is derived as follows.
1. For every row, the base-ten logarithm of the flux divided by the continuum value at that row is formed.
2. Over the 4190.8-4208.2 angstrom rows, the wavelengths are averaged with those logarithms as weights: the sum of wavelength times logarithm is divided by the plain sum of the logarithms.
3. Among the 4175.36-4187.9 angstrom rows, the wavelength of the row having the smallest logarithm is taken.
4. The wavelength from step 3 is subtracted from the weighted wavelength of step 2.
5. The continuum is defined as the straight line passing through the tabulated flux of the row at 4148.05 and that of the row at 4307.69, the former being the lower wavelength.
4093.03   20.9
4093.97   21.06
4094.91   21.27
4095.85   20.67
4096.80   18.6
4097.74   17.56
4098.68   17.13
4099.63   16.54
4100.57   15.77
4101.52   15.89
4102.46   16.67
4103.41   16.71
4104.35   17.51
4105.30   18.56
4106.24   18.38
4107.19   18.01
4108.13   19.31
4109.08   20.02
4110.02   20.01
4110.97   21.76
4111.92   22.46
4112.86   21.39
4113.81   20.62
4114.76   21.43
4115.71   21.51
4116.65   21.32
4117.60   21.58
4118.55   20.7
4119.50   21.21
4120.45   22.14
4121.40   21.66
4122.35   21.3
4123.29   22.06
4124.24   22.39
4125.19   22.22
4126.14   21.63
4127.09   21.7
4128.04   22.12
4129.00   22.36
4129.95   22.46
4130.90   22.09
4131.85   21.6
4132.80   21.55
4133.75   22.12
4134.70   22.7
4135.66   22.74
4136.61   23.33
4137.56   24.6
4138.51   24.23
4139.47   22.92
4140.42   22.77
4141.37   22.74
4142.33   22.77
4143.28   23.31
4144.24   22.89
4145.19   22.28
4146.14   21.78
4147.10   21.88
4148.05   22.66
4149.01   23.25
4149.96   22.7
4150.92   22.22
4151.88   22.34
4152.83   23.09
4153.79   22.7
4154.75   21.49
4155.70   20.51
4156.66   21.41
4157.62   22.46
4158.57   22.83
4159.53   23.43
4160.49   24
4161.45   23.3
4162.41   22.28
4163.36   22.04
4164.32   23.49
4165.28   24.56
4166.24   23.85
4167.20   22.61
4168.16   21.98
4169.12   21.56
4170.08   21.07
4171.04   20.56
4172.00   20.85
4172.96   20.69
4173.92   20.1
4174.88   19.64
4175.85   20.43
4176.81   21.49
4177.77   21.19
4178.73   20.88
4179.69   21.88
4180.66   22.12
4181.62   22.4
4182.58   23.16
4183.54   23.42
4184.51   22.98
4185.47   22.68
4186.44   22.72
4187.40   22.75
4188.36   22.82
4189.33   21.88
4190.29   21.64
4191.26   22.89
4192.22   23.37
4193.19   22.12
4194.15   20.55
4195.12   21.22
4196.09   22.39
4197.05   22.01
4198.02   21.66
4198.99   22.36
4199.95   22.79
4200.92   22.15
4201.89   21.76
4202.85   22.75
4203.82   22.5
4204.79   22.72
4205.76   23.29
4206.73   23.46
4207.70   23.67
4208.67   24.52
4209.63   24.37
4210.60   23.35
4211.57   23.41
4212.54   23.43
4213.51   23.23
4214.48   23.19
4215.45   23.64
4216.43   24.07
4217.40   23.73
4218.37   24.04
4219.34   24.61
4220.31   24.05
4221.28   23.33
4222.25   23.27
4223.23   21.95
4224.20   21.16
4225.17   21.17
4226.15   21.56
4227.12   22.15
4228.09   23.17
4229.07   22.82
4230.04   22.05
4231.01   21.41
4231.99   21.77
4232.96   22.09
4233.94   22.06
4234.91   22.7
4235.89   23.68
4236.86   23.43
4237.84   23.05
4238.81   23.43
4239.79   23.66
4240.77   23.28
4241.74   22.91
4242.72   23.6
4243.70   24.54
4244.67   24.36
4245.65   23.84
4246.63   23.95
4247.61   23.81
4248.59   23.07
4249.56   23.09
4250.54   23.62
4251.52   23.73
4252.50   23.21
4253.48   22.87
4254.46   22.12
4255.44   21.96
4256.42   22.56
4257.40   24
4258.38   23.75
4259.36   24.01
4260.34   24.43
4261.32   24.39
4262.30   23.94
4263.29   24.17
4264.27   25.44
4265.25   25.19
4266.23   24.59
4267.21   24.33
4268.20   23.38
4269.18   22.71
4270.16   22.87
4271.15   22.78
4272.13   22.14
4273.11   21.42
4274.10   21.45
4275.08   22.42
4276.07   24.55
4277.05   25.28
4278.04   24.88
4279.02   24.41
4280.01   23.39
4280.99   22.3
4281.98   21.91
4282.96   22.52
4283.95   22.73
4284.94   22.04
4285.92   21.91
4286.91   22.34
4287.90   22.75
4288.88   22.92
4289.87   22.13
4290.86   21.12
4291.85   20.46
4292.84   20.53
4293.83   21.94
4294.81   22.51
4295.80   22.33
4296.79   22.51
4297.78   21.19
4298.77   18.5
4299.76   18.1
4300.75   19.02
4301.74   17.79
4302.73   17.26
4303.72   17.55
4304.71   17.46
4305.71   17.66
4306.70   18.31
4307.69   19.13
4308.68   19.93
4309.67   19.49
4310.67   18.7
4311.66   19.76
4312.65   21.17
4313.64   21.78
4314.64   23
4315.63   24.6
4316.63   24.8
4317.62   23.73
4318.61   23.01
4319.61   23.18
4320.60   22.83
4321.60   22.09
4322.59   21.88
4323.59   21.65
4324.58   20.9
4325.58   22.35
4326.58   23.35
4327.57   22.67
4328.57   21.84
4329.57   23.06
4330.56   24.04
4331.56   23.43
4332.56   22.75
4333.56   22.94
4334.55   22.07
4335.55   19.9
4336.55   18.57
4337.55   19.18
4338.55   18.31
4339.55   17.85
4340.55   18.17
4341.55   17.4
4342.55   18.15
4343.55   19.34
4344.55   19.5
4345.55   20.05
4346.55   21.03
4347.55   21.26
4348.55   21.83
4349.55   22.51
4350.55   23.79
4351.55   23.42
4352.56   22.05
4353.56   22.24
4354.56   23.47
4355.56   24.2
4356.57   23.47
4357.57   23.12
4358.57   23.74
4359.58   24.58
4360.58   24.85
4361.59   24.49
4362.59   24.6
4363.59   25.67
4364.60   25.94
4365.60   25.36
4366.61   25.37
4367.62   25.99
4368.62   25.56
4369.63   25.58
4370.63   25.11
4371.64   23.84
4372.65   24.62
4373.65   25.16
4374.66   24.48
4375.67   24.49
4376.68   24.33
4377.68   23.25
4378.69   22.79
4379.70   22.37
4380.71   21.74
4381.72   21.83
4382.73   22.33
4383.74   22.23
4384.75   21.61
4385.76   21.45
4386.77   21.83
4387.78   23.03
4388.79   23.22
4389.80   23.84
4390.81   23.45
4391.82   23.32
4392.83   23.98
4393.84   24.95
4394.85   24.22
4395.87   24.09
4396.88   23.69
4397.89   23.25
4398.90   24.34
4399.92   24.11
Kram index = 26.3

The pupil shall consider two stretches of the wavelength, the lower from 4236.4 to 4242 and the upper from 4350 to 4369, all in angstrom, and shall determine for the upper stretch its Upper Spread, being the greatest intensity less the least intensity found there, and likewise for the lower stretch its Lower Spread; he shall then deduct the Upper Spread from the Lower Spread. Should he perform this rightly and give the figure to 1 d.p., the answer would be -3.2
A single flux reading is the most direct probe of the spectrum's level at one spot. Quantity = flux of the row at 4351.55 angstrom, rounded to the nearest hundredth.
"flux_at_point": 23.42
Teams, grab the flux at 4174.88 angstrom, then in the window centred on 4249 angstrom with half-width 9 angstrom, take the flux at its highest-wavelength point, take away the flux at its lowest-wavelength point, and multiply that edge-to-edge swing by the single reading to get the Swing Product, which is 14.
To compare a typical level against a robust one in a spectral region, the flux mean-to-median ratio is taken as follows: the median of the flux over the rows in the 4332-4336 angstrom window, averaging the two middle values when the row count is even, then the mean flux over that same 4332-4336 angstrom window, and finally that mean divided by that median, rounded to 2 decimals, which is 0.98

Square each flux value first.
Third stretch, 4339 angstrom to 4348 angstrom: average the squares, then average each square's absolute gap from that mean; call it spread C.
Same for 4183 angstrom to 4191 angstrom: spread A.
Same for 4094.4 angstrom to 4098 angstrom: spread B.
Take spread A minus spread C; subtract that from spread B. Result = 82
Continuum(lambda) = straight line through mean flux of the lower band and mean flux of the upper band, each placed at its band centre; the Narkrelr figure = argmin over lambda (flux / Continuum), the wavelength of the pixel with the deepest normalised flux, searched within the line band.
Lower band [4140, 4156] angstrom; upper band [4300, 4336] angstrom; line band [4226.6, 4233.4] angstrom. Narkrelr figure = 4231.01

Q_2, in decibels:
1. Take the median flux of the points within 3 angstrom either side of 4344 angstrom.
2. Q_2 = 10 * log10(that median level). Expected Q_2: 12.9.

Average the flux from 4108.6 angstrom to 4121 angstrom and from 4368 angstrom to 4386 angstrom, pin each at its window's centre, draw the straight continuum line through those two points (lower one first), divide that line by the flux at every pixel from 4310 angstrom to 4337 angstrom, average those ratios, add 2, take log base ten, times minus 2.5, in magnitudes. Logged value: -1.208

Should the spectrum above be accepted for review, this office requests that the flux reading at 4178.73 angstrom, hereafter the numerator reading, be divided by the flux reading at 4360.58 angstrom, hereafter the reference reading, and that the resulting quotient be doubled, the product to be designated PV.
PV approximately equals 1.68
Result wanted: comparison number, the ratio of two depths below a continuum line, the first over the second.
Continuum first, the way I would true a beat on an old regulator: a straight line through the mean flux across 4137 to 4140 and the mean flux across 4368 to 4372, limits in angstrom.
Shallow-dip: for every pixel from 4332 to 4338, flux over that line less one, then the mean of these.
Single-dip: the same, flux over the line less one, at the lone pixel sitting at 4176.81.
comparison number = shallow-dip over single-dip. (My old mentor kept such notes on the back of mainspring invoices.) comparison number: 1.5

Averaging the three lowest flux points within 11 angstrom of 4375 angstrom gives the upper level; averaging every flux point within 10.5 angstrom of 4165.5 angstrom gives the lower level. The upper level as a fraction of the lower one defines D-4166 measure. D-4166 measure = 0.98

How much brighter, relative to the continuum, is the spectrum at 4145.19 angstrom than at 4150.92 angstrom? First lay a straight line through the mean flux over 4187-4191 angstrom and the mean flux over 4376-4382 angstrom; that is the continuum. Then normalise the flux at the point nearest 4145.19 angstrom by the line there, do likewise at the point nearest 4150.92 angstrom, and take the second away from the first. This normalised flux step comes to 0.003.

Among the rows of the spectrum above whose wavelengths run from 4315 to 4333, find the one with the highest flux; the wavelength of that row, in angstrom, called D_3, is 4316.63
